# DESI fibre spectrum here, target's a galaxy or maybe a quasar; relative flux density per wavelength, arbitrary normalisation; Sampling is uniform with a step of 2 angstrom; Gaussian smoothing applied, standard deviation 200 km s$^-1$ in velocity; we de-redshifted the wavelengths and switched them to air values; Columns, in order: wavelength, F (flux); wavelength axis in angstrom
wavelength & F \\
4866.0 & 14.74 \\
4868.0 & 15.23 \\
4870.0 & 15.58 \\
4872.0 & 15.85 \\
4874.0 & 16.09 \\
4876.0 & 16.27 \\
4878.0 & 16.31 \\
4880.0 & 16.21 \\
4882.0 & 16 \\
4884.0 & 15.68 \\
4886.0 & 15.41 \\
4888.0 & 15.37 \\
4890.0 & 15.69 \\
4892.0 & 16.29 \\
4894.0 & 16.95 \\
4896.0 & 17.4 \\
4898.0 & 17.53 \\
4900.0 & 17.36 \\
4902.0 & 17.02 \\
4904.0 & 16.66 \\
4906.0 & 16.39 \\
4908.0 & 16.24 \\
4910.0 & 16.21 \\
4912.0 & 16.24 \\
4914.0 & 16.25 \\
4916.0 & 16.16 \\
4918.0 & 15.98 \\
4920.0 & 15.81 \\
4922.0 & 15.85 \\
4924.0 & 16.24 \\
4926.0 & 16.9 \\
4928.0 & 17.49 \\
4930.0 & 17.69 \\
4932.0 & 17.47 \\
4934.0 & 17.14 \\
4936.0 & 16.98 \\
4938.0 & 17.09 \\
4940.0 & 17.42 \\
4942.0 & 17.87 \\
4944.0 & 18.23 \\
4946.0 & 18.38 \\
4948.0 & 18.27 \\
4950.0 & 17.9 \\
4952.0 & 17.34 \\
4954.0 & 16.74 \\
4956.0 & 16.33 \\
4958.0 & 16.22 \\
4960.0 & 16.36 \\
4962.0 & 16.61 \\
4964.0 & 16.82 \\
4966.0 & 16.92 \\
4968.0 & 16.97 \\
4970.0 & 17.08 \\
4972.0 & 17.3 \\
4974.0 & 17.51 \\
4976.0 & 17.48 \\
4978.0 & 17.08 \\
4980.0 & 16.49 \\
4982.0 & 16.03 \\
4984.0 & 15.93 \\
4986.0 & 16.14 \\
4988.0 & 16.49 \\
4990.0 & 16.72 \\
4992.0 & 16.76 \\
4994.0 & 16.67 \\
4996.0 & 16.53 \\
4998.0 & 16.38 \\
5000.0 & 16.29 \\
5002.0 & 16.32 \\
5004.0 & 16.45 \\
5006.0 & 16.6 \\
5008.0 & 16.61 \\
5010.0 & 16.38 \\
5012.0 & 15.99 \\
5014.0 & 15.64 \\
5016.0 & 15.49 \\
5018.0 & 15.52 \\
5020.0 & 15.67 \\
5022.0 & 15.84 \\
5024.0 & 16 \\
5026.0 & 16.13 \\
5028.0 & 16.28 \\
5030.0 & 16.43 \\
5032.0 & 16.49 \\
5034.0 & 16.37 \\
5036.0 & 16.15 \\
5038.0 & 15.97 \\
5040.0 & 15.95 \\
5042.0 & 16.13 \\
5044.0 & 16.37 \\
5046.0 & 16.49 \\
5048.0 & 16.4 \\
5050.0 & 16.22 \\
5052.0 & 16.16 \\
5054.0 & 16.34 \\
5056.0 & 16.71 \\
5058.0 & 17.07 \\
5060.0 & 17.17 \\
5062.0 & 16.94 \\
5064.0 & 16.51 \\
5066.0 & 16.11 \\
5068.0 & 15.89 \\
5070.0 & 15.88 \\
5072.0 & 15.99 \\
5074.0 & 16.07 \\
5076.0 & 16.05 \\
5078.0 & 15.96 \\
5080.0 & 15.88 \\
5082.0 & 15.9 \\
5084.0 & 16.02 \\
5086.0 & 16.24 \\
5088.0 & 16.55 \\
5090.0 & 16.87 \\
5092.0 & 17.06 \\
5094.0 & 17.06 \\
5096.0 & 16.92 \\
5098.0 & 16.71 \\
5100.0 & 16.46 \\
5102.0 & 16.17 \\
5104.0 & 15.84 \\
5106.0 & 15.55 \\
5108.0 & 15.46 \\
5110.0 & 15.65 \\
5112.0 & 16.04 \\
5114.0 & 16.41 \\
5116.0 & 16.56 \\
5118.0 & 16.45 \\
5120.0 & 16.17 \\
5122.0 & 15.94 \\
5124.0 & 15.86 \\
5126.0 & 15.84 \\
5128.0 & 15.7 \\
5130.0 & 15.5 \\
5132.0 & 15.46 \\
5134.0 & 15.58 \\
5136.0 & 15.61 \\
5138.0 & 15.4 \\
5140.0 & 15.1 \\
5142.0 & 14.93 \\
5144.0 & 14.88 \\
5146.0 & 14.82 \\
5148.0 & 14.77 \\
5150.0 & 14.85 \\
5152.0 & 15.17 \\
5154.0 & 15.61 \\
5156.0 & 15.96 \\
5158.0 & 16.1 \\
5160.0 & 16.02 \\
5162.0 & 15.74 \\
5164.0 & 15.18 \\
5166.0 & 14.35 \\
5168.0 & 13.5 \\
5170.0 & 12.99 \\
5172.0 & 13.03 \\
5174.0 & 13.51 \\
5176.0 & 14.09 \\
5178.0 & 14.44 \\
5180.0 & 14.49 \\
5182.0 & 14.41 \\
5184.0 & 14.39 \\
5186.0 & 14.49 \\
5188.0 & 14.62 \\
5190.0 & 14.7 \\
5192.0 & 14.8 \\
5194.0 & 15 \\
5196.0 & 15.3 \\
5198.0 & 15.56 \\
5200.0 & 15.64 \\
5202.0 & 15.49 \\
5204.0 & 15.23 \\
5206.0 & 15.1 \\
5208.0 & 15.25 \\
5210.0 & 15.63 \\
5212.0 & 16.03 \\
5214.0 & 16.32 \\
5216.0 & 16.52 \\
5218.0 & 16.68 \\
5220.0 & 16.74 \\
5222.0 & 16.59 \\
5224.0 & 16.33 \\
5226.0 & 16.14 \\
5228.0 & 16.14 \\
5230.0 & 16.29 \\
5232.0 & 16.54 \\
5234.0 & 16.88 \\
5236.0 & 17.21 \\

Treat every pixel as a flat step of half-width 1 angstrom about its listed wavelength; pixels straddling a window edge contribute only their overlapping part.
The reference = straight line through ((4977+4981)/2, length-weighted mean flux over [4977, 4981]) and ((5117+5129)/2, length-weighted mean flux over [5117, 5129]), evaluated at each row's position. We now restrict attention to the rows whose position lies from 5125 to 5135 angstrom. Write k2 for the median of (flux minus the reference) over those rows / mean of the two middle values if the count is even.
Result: -0.4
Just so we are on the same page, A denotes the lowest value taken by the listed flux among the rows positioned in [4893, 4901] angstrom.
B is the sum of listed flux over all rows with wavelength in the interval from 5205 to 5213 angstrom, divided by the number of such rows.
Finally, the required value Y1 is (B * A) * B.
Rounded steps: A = 16.95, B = 15.5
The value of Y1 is 4074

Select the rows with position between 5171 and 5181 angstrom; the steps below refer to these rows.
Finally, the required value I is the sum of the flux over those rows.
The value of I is 70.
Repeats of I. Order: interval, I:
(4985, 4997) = 99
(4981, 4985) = 32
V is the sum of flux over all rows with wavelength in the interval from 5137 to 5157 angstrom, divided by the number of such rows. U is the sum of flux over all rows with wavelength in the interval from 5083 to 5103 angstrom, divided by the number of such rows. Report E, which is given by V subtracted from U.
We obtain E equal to 1.5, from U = 16.6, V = 15.1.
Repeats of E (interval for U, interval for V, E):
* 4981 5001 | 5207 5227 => 0.2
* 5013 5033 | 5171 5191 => 1.7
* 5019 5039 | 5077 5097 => -0.3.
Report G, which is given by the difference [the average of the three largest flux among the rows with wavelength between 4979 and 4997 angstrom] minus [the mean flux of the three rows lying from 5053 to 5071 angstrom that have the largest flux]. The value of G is -0.3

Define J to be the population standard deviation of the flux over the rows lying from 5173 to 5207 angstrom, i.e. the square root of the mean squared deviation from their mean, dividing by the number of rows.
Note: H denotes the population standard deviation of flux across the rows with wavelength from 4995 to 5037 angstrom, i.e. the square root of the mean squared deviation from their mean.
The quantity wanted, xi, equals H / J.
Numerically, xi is 0.63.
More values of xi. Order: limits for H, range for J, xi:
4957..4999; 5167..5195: 0.69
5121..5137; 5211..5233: 0.74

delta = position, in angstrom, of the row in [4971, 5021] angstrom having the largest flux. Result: 4974.0 angstrom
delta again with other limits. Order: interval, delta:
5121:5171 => 5158.0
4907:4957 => 4946.0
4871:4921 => 4898.0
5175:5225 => 5220.0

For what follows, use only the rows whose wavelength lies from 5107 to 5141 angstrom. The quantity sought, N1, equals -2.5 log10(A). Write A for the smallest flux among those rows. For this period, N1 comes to -2.95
